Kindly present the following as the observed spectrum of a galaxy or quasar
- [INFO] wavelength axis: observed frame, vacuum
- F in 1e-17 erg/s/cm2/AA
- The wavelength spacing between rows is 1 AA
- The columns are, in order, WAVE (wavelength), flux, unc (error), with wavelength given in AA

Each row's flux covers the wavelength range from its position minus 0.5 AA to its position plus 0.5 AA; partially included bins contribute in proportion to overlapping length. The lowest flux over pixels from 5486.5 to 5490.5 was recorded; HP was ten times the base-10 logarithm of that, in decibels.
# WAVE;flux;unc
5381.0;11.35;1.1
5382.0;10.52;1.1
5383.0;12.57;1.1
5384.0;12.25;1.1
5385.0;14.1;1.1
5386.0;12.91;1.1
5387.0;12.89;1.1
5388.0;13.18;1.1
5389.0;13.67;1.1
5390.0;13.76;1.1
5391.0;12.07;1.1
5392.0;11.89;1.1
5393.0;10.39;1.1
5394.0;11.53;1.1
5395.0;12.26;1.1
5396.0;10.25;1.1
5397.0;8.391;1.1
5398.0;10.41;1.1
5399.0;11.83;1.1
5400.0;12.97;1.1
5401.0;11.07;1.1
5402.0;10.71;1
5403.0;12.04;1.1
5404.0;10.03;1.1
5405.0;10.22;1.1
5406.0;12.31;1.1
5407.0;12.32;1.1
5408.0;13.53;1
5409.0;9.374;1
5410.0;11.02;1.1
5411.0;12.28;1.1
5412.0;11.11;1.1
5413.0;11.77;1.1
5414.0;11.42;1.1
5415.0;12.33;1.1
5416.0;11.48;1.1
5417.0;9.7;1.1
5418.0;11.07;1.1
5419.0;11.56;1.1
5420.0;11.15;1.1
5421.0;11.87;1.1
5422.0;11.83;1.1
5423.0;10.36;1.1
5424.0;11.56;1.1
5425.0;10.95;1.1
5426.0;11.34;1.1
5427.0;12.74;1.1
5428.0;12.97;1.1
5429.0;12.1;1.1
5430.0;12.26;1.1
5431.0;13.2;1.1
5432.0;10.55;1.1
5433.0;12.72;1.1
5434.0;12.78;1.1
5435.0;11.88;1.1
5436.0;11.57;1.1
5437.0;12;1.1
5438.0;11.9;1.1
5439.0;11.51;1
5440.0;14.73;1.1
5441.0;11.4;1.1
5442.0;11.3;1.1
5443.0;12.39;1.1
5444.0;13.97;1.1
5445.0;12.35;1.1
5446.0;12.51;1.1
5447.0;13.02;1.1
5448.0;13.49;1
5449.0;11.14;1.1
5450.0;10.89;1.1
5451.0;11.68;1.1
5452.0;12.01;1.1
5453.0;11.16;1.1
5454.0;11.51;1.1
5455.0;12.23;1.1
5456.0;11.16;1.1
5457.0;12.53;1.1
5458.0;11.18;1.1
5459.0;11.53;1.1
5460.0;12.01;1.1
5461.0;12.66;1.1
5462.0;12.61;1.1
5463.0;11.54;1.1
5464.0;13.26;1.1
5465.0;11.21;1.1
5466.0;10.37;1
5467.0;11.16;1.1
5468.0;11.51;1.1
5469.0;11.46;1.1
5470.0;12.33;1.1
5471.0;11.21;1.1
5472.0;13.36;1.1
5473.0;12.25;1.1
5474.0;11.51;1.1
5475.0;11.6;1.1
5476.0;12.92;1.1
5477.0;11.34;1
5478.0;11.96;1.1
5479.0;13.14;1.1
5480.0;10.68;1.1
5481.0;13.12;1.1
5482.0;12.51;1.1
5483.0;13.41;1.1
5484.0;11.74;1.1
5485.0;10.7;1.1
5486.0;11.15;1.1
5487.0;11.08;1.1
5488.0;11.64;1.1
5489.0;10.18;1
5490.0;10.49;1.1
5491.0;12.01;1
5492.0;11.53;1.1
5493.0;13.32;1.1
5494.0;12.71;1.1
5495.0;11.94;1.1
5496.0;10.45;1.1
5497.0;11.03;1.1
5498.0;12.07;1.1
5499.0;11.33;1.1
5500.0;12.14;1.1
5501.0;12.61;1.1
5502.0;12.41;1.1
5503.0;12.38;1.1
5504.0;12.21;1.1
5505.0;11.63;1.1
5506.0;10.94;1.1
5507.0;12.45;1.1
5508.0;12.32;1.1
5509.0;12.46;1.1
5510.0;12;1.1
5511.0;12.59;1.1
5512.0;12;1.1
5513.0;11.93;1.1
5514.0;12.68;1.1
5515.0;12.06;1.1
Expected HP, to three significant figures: 10.1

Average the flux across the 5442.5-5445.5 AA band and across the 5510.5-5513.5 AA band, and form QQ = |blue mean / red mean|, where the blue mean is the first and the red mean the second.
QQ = 1.06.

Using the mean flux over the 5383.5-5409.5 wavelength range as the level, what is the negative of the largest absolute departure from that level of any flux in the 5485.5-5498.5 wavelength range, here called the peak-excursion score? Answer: -1.60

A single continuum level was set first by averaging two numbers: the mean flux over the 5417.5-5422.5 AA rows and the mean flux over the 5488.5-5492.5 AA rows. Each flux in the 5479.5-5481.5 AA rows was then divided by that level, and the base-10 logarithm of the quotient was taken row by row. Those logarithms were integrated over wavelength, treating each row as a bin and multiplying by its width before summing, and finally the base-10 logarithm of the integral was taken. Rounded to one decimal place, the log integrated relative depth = -1.4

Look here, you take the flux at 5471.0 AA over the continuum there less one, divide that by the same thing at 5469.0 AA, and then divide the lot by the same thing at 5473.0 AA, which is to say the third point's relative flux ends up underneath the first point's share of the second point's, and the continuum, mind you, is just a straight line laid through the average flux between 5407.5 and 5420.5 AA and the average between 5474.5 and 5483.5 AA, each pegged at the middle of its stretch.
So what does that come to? 449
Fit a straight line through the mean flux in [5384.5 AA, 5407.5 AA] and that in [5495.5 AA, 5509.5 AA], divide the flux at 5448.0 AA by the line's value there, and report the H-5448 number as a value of 1.14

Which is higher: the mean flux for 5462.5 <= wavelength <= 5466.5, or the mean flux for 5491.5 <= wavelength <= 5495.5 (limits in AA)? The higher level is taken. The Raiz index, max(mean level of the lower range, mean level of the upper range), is 12.4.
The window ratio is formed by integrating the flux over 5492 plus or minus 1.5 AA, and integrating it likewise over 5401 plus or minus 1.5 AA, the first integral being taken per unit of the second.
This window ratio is 1.06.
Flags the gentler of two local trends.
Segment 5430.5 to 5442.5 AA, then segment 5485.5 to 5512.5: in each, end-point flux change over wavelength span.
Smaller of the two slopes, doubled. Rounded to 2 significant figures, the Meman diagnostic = -0.35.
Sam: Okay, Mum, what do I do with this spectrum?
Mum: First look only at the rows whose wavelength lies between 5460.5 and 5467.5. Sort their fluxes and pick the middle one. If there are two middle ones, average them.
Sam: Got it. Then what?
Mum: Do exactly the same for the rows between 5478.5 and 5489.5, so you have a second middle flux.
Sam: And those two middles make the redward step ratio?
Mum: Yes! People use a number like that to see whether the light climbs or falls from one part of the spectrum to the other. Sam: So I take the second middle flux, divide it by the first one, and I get 1.01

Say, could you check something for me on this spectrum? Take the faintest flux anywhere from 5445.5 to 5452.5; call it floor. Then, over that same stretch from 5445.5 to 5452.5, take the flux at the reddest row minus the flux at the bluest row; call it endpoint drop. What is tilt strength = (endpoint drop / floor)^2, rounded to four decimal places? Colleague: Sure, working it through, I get 0.0021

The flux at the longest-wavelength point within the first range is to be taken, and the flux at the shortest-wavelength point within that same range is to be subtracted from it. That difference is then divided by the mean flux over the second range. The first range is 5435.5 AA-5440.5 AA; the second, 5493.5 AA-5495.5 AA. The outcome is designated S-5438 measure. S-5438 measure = 0.26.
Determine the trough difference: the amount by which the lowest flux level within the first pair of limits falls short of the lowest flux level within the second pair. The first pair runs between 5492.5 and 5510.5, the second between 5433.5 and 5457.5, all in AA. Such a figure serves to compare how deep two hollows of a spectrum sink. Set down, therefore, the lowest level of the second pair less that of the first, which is 0.4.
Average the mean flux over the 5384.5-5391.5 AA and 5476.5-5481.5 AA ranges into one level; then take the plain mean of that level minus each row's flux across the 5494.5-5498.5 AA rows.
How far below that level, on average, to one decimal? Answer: 1.3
